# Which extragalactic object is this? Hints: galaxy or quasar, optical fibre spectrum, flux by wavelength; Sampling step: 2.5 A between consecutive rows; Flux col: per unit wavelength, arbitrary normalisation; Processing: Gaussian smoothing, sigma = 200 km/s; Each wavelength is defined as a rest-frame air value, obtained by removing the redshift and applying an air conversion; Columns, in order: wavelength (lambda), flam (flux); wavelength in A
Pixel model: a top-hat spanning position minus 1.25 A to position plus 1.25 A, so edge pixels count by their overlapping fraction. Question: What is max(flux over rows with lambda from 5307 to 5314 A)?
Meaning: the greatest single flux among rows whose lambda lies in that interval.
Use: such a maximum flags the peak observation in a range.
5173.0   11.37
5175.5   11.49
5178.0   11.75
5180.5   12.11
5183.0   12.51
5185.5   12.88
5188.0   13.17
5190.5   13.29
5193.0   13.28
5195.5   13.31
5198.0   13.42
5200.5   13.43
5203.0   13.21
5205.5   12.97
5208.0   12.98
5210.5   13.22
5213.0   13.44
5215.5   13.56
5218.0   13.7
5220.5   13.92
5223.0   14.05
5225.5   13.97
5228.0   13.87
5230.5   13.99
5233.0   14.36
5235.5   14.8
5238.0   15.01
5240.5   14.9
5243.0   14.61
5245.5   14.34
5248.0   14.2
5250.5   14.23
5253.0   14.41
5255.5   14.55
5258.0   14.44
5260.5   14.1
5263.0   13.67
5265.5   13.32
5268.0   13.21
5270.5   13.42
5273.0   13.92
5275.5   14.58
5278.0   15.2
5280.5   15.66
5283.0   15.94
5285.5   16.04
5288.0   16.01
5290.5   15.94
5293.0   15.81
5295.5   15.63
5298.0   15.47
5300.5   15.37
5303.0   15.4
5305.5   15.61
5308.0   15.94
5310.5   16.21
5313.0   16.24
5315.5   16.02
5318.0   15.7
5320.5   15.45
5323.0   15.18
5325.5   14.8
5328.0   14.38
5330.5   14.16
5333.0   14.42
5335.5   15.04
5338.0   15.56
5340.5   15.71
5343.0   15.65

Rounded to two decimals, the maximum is 16.24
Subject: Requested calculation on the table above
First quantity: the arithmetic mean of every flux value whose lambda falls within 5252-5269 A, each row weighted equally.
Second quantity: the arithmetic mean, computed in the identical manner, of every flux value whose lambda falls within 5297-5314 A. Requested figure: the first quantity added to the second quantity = 29.7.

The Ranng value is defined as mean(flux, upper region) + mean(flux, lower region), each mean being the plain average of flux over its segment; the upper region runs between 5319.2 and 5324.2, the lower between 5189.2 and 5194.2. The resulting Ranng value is 28.60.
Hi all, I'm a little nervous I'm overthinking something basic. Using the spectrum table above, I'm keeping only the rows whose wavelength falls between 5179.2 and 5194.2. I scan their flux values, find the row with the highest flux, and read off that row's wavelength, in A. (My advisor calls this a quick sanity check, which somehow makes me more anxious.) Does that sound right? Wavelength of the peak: 5190.5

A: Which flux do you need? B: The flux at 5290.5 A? 15.94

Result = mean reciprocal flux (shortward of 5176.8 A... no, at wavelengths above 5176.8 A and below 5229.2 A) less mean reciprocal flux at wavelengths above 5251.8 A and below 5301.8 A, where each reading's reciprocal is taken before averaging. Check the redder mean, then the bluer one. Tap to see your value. 0.0080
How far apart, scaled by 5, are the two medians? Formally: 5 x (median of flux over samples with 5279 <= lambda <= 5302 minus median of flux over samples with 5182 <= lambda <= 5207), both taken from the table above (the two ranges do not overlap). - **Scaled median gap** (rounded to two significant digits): 13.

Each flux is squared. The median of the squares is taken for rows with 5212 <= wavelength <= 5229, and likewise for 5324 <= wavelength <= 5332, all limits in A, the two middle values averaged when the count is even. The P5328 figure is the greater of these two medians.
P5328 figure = 207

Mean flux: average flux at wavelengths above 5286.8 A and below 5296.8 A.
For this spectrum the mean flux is 15.8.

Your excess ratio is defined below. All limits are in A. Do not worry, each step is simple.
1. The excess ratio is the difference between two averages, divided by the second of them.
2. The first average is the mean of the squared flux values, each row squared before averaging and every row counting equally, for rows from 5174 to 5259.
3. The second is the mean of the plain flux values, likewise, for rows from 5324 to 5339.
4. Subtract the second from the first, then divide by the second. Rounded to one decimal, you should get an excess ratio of 11.7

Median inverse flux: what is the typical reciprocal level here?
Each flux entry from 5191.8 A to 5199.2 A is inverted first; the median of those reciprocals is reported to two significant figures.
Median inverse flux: 0.075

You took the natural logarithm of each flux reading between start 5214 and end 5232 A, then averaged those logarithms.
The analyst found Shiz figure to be 2.63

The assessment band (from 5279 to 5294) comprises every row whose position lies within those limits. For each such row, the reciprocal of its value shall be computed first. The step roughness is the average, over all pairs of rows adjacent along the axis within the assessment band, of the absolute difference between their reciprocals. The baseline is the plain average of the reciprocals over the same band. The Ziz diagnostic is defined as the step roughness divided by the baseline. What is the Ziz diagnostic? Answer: 0.008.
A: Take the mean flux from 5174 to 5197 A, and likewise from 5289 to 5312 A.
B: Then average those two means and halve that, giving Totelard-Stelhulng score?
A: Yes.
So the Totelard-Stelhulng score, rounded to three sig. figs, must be 7.09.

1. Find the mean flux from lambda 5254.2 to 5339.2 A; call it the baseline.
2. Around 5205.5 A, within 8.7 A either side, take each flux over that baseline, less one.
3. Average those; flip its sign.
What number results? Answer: 0.12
